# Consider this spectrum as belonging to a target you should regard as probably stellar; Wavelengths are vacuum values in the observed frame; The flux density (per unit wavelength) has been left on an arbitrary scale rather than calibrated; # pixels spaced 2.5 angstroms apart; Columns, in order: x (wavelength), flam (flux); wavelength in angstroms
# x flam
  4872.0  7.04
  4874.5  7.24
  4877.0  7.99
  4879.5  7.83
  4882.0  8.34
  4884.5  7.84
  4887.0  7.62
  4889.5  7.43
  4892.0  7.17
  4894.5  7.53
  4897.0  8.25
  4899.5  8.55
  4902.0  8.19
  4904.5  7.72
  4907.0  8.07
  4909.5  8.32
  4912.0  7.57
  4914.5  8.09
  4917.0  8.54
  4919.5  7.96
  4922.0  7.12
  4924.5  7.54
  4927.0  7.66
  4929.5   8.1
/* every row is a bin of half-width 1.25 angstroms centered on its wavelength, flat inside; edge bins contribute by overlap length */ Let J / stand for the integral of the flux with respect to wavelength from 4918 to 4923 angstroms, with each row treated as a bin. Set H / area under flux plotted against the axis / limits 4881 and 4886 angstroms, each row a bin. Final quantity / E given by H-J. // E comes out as 2.2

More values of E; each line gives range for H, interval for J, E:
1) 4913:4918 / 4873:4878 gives 3.5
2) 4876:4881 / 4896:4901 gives -2.3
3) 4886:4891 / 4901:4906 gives -2.2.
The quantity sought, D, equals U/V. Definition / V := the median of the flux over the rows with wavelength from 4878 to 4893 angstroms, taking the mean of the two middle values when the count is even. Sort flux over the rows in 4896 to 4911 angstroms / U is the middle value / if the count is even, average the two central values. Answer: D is 1.06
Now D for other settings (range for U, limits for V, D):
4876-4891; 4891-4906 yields 0.98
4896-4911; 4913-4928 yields 1.05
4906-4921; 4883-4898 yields 1.07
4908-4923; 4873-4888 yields 1.02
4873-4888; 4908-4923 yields 0.98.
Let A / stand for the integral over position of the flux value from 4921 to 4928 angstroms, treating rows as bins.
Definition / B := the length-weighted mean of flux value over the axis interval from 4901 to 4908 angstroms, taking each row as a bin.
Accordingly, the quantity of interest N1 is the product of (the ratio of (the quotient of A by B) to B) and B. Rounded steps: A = 52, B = 7.98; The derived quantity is 6.5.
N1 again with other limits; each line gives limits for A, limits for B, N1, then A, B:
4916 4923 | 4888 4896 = 7.4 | 55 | 7.41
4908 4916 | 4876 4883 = 8.0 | 64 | 8.05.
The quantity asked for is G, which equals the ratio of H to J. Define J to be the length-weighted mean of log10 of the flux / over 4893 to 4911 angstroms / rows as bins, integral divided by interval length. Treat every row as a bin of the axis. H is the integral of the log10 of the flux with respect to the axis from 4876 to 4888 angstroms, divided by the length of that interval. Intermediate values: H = 0.90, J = 0.906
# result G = 0.99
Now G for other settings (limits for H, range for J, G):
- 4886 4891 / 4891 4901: 0.98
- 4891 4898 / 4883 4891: 1.00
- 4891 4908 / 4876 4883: 0.99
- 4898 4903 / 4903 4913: 1.03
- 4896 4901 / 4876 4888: 1.03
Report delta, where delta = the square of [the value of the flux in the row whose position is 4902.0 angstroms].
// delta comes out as 67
